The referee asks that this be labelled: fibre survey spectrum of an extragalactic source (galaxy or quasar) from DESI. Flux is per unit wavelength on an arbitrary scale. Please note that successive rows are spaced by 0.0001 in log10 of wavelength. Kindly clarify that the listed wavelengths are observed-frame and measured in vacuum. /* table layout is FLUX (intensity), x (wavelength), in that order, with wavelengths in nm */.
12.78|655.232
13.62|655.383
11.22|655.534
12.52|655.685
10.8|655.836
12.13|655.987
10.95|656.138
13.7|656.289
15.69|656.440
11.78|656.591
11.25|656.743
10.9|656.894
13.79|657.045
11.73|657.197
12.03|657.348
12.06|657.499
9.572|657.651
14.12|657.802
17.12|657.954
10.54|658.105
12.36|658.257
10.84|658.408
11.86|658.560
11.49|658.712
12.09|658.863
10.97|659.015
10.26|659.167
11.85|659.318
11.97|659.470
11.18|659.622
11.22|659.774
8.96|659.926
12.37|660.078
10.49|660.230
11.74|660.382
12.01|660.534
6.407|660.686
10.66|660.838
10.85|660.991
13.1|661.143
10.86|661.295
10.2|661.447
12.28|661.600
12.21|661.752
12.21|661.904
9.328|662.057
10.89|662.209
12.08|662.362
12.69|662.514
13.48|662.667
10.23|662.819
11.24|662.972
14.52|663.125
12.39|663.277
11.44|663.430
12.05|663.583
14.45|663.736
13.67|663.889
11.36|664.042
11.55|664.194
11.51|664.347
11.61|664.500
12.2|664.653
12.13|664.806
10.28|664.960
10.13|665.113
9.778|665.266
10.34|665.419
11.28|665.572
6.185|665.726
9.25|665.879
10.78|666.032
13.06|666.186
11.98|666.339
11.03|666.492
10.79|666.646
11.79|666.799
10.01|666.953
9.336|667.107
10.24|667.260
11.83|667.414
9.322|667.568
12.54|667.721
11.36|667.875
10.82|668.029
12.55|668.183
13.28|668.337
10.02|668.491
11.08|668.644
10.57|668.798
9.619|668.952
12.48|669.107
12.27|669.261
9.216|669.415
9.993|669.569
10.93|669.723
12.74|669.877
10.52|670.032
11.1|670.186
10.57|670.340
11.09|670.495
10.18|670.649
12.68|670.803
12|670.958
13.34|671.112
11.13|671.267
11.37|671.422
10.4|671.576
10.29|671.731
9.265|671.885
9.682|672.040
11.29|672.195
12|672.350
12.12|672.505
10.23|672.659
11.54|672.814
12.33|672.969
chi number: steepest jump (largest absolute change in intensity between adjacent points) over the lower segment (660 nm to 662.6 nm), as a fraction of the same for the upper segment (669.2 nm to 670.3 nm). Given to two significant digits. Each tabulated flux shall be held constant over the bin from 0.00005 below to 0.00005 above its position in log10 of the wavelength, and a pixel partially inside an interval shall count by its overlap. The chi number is 1.8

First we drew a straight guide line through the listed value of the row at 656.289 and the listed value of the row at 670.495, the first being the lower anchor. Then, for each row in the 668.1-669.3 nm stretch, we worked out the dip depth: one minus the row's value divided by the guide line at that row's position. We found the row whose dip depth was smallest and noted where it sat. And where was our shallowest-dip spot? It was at 668.337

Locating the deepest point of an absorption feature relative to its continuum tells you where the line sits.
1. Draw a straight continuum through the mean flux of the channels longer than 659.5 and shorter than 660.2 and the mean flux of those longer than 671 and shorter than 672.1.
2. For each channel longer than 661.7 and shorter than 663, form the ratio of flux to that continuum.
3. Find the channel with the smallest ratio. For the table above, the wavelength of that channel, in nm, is 662.057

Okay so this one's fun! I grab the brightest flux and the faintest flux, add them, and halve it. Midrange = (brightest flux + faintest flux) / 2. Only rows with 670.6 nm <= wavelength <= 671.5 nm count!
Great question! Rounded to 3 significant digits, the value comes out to 11.8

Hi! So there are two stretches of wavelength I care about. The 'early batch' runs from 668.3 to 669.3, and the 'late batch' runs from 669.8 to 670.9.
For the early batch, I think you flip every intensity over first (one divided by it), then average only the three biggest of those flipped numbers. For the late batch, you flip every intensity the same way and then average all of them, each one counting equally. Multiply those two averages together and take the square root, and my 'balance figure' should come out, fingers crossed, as 0.094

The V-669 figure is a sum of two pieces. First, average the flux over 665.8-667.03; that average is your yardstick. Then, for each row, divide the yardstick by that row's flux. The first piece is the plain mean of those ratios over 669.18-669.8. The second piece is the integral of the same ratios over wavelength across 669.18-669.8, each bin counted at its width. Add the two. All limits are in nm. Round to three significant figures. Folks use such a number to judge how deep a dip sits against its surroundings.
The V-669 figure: 1.71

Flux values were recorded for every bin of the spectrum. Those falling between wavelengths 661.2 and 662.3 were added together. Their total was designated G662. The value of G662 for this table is 78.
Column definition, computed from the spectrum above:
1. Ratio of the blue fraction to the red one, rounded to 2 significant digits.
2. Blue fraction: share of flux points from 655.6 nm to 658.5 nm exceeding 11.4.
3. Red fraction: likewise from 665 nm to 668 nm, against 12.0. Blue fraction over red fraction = 6.0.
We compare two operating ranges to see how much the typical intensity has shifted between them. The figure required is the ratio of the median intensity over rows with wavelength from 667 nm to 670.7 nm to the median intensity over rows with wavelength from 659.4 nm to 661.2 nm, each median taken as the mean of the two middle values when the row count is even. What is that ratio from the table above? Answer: 0.97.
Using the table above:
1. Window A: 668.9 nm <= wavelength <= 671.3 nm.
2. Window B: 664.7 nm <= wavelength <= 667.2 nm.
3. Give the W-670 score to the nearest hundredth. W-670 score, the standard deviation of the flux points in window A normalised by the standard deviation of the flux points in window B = 0.78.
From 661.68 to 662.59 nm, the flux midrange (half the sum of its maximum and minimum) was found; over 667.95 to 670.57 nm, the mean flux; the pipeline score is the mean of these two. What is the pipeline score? 11.1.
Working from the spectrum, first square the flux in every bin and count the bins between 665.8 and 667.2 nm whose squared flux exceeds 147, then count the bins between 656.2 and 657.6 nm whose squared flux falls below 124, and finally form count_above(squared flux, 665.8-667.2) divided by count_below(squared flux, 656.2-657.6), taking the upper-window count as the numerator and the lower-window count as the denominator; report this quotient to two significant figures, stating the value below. 1.0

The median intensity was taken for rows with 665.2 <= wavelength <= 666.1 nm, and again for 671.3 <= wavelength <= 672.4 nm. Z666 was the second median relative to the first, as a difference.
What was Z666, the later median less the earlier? 0.3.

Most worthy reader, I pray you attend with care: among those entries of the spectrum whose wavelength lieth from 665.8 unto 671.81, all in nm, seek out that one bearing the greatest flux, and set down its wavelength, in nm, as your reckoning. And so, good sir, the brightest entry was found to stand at 671.112 nm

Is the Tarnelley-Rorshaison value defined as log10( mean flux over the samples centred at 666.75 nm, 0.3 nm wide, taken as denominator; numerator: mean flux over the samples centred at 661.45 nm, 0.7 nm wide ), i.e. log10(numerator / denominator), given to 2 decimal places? 0.02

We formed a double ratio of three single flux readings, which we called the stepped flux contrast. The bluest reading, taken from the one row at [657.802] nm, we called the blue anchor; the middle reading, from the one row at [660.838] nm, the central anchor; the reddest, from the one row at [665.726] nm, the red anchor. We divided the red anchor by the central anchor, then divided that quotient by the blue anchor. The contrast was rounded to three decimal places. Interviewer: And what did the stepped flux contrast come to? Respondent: 0.041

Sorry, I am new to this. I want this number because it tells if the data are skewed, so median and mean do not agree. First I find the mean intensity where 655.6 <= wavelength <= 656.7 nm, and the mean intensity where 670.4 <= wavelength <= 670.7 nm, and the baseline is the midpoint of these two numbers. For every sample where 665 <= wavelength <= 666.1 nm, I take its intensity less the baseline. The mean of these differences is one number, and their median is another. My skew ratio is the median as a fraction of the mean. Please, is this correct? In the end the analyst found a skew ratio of 0.76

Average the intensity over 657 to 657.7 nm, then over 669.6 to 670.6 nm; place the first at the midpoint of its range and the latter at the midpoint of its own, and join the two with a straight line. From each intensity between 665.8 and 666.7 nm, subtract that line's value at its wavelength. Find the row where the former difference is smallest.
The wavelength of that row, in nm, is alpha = 665.879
